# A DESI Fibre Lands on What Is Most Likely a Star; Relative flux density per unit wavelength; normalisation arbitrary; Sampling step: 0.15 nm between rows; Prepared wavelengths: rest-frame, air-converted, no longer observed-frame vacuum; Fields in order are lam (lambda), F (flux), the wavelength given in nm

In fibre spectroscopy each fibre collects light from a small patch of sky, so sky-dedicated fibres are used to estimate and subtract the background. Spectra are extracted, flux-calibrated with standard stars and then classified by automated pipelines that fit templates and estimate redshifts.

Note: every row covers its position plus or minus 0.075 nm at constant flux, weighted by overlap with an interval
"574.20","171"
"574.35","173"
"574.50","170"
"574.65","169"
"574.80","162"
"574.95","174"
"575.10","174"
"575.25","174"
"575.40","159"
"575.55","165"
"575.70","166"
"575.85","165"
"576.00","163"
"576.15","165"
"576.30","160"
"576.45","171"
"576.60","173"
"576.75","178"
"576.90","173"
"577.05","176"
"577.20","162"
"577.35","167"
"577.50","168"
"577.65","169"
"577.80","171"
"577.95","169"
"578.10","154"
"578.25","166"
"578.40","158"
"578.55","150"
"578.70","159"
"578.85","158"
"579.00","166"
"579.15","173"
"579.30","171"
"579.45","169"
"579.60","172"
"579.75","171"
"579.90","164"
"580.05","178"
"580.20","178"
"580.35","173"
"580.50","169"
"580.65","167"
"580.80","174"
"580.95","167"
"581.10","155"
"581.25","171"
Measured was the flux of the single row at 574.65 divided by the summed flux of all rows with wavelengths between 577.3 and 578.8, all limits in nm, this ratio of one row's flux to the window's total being 0.104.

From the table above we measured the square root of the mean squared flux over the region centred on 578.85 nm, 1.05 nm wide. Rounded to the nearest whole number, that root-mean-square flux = 162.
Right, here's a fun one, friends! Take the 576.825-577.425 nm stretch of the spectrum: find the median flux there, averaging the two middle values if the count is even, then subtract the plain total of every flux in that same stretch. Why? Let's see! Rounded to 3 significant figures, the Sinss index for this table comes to -508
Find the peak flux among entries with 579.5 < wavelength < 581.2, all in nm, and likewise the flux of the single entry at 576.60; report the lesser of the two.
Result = 173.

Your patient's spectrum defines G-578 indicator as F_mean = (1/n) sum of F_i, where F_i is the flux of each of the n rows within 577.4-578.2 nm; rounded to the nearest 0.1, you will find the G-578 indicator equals 166.2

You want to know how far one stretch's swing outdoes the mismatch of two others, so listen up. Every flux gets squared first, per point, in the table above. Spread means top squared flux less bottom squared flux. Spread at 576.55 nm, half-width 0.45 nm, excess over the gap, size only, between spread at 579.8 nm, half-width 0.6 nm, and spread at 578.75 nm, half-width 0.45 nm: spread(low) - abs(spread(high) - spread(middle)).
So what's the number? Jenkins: 3443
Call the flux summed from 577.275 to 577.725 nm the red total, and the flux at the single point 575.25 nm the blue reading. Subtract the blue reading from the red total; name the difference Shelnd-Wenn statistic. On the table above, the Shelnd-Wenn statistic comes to 330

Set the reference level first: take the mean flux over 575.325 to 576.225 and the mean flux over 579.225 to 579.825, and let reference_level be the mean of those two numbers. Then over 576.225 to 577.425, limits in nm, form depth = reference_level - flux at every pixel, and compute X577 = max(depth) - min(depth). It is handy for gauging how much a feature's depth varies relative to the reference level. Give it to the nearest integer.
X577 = 18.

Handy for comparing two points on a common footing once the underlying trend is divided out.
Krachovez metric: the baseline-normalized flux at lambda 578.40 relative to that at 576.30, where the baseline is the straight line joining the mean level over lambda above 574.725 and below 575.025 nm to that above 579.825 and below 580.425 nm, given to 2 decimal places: 0.98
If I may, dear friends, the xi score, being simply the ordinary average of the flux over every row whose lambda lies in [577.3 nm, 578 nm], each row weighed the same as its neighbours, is 169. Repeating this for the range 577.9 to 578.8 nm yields 159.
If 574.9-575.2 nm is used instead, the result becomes 174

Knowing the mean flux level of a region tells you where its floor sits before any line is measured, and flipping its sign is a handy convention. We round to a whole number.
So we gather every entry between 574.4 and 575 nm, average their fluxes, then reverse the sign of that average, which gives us -169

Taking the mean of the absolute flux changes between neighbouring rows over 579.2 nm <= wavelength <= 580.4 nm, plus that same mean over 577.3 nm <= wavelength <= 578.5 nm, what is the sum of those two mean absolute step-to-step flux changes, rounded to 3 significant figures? 10.4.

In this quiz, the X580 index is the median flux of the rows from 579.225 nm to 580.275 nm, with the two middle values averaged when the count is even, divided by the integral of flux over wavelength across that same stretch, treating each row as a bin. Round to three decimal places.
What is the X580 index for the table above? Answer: 0.948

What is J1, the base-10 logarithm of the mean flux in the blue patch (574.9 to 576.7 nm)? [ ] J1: 2.224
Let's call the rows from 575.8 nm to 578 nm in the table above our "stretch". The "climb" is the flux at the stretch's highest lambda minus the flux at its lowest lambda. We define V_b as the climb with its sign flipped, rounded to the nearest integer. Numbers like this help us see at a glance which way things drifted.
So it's -4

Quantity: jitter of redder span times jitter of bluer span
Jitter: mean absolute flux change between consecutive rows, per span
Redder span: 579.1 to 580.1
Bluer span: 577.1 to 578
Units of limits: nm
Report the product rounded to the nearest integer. 11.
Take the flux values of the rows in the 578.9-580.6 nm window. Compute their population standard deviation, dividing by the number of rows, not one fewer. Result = 4.1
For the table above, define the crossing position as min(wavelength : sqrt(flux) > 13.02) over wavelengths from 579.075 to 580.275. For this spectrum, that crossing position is 579.15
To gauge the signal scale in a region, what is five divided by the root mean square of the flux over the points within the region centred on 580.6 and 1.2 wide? 0.0294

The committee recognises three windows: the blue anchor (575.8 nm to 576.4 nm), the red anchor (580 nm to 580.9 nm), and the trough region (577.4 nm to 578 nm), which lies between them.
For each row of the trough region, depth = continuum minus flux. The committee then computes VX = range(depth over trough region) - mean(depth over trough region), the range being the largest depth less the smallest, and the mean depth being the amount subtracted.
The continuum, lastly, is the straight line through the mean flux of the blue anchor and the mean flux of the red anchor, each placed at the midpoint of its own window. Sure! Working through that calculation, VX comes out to 4.6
